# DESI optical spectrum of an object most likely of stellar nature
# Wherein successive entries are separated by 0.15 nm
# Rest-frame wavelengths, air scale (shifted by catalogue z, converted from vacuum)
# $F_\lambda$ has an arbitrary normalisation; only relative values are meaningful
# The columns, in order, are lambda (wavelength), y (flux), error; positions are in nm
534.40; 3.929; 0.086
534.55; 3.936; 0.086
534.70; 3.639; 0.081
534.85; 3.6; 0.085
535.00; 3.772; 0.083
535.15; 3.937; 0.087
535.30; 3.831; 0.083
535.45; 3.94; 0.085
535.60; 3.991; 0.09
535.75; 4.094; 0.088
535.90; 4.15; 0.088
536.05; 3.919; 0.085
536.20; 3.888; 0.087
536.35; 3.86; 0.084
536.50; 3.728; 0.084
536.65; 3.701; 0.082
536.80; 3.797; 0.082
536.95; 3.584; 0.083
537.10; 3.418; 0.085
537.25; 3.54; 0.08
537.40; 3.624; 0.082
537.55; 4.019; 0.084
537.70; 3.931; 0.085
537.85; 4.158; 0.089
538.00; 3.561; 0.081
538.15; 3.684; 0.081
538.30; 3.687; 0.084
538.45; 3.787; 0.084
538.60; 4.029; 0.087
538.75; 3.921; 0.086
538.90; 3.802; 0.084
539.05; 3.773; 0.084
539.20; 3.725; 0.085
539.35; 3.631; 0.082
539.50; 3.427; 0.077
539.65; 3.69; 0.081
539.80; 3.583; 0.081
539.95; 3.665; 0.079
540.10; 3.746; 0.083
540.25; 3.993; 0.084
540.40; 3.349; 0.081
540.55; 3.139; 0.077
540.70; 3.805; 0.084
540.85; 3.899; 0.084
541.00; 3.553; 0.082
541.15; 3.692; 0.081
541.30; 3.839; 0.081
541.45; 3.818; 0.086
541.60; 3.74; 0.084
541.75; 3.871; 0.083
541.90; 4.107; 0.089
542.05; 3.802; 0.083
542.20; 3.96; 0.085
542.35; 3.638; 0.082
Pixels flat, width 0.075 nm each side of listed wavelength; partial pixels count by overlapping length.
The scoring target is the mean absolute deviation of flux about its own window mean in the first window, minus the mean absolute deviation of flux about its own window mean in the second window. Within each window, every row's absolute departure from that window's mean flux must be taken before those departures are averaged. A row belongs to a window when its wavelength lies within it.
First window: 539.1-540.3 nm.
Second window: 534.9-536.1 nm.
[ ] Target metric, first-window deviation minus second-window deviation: 0.01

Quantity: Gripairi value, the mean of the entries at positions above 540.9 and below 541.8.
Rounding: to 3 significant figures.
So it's 3.75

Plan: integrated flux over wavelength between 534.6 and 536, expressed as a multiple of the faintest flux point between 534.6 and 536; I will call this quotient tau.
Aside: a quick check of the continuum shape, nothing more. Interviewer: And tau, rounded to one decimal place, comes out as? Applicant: 1.5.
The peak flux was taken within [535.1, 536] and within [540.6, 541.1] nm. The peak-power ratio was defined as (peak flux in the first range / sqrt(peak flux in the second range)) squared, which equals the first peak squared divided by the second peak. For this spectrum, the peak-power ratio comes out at 4.42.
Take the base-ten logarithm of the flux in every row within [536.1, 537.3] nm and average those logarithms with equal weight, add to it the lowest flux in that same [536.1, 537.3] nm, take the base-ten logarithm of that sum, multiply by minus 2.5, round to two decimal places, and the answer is -1.50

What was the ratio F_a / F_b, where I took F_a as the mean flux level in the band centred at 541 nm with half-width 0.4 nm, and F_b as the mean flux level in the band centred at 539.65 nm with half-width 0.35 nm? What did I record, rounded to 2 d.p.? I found 1.04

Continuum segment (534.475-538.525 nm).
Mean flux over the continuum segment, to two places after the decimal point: 3.81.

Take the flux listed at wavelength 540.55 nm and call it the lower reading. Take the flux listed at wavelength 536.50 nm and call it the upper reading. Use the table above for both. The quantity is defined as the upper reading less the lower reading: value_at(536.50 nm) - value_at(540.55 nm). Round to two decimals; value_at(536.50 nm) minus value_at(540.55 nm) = 0.59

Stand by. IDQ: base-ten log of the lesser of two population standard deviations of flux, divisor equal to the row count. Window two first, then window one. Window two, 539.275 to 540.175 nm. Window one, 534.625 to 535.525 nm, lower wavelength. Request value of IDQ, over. -0.99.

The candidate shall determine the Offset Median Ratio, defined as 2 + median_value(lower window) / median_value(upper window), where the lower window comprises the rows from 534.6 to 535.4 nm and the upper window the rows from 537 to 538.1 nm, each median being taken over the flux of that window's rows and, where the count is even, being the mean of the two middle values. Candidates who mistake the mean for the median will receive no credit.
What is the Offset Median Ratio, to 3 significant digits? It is 3.04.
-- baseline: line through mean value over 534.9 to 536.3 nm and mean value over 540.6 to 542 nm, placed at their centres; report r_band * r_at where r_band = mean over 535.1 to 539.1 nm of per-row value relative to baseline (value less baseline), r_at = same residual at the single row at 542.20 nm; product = -0.014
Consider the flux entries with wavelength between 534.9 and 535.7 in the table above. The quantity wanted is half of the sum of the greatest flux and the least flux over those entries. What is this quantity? 3.88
